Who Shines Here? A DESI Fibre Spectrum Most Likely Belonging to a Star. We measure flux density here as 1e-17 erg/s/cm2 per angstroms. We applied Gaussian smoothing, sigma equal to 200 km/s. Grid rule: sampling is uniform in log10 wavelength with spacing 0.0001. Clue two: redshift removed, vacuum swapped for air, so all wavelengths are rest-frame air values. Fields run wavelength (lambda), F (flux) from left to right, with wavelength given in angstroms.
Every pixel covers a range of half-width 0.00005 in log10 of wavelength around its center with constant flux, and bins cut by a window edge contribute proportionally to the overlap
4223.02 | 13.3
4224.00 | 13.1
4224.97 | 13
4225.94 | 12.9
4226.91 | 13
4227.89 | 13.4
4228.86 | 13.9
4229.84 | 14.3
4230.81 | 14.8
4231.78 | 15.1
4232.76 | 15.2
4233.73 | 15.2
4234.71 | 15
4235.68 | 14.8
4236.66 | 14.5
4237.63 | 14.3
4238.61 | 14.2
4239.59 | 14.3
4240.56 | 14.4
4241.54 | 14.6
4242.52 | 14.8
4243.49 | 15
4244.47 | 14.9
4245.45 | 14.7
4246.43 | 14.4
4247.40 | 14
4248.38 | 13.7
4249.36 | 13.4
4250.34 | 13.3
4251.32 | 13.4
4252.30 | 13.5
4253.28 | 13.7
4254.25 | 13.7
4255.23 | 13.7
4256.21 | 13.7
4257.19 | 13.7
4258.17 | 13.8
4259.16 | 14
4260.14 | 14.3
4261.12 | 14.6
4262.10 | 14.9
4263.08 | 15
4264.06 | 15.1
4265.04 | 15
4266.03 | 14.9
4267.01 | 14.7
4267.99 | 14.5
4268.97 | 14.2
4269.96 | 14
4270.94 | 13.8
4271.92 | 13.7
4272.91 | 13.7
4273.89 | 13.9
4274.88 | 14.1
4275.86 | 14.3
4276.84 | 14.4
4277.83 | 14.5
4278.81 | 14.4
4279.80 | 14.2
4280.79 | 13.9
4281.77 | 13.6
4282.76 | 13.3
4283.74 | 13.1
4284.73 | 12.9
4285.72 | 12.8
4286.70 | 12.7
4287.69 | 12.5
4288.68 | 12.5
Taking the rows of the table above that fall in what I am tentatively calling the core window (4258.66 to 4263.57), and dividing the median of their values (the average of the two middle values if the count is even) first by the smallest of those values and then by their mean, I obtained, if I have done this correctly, 0.072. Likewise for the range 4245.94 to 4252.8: 0.074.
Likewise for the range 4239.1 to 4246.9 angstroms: 0.070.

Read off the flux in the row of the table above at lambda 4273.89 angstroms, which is 13.9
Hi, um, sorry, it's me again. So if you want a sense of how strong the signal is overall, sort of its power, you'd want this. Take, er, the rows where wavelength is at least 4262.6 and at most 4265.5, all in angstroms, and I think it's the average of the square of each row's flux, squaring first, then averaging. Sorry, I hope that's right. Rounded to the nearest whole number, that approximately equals 226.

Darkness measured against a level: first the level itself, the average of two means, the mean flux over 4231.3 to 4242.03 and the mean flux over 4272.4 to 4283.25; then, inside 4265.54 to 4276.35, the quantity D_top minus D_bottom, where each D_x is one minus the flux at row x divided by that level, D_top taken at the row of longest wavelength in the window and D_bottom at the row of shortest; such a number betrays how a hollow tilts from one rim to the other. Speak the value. 0.04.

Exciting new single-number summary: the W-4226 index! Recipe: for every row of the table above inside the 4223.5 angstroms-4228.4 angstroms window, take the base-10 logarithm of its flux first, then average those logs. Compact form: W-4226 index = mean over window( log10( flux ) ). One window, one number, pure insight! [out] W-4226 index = 1.12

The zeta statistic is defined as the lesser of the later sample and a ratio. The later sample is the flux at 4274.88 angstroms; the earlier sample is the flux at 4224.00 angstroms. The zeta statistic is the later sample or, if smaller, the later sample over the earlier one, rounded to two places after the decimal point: 1.08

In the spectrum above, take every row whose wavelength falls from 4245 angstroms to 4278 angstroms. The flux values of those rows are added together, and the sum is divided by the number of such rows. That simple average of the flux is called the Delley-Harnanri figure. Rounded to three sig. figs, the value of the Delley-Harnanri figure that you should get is 14.1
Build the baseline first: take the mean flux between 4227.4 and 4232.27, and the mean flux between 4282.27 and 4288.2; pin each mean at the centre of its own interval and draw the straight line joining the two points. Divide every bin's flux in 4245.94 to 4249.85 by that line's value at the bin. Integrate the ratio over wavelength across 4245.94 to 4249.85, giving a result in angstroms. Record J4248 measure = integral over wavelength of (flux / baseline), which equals 3.92 angstroms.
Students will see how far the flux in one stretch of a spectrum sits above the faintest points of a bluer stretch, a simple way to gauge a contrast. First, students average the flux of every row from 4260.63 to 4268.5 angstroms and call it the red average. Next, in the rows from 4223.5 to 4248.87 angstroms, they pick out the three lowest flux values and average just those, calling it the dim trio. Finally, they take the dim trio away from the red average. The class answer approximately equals 1.9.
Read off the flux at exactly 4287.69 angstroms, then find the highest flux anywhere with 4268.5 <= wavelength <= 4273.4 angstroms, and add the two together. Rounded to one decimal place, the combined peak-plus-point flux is 26.7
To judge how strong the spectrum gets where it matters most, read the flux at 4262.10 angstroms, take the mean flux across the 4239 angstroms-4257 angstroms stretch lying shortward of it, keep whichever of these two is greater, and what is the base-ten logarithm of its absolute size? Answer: 1.173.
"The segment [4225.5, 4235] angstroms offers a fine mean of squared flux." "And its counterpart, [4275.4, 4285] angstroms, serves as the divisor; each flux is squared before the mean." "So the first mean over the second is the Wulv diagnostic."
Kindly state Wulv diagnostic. 1.06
